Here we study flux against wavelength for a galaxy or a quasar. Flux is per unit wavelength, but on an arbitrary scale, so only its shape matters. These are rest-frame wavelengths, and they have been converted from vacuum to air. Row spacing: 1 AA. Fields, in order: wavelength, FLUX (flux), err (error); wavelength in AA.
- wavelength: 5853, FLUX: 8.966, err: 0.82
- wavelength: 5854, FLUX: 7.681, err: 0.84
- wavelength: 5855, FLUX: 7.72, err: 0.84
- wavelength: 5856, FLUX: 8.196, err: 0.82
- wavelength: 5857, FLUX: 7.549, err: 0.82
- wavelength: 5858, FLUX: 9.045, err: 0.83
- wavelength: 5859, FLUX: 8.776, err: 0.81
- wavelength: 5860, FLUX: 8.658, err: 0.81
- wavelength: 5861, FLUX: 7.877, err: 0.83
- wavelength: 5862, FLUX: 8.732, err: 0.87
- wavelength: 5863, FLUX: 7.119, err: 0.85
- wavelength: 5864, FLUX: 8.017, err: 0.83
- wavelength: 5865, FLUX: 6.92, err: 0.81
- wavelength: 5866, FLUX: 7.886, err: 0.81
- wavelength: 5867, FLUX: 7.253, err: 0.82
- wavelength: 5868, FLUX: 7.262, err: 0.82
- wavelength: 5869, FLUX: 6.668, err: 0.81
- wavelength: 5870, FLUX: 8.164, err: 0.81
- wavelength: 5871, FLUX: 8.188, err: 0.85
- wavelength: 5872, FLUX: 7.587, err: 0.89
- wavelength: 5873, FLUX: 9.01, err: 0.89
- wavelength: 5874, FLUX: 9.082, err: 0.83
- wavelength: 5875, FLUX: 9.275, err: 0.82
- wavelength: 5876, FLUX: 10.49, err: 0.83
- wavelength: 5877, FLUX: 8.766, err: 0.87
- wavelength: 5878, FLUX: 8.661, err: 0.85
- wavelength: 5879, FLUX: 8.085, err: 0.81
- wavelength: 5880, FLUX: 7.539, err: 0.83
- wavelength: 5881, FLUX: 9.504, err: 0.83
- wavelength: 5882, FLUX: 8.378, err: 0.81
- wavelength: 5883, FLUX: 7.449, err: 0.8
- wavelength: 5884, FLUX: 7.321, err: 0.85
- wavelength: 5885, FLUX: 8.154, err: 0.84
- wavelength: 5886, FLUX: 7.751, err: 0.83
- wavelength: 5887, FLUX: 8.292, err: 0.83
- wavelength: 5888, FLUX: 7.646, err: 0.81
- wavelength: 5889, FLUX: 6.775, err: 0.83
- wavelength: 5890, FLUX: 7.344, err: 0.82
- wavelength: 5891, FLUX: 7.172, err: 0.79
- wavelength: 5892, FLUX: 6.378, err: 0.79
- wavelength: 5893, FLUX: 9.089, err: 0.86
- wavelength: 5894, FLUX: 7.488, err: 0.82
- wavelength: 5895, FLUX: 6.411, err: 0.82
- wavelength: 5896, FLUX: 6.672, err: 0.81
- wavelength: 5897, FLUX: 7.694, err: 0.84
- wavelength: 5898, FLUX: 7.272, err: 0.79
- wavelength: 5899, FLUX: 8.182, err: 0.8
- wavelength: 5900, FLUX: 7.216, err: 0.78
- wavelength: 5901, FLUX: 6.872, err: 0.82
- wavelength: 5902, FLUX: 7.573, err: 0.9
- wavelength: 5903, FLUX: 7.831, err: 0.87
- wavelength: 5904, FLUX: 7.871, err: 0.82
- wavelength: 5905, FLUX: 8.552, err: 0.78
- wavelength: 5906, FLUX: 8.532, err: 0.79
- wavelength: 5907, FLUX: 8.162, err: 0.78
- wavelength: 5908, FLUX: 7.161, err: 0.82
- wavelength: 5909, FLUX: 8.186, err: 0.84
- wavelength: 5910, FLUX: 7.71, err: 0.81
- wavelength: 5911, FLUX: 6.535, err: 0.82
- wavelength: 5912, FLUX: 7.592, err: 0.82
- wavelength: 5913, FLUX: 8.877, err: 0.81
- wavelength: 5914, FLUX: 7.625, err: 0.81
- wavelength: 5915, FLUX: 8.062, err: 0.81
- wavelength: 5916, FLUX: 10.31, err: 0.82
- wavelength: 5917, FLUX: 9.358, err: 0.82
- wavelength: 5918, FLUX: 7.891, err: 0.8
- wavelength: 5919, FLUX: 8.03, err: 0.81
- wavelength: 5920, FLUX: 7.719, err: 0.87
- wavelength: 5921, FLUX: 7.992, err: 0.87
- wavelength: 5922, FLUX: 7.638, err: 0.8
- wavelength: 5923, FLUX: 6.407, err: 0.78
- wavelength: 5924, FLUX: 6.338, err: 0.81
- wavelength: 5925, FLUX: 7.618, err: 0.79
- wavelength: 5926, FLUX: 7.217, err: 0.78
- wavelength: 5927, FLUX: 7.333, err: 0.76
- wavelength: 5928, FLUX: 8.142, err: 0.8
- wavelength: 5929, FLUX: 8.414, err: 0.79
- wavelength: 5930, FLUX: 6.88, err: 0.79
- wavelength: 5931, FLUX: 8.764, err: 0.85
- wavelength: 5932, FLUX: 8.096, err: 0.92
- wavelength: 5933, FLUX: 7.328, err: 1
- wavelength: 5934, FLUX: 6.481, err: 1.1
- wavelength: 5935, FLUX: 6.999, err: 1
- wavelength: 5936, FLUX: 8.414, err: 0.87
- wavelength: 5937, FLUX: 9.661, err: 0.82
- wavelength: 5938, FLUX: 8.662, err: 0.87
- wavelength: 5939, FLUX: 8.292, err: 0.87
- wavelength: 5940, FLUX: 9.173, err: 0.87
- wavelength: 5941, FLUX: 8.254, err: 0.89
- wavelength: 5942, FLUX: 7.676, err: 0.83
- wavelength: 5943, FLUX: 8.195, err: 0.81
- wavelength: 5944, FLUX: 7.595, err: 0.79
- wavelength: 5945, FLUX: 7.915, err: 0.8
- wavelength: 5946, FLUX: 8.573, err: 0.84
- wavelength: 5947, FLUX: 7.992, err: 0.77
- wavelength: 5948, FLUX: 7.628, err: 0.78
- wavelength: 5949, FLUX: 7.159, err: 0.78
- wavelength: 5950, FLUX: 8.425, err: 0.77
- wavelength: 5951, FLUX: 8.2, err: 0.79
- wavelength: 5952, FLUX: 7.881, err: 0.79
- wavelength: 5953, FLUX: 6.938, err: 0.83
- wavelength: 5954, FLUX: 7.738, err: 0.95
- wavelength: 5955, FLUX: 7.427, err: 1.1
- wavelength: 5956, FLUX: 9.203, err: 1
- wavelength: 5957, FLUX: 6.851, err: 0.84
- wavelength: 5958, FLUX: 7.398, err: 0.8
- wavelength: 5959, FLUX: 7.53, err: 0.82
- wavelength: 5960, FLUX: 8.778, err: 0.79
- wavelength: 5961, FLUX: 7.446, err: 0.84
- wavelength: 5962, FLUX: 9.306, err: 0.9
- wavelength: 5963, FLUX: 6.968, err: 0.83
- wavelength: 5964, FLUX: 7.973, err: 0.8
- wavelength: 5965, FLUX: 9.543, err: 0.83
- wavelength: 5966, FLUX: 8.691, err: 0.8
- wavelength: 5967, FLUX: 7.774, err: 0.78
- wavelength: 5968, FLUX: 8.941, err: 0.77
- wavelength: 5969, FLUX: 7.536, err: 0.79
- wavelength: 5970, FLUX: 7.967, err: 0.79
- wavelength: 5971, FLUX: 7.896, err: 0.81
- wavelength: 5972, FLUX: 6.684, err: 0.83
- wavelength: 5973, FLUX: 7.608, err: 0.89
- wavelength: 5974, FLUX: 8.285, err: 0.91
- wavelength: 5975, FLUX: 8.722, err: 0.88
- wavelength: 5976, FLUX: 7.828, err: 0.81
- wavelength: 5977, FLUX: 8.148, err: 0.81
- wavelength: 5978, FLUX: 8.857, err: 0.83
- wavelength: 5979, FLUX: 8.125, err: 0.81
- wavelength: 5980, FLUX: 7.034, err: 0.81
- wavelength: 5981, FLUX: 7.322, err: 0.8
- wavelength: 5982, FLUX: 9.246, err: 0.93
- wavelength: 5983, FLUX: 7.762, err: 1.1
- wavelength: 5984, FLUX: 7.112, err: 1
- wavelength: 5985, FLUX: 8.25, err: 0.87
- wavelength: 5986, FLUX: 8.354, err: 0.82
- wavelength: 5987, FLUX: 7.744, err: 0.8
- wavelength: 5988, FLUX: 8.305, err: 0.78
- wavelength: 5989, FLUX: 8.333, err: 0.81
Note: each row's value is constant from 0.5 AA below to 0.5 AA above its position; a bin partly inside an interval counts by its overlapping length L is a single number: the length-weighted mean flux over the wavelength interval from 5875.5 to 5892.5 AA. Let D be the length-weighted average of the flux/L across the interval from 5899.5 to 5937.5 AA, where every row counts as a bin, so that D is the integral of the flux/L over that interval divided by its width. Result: 0.98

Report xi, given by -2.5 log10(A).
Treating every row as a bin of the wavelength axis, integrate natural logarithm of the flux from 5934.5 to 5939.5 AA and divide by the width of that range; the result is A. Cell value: -0.818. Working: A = 2.12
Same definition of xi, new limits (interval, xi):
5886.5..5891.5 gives -0.755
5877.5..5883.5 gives -0.810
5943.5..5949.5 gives -0.781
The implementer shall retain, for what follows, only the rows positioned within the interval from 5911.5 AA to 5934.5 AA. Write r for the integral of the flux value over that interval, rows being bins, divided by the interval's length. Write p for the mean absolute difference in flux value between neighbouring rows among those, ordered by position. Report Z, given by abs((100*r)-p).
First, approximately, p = 0.85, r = 7.83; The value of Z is 782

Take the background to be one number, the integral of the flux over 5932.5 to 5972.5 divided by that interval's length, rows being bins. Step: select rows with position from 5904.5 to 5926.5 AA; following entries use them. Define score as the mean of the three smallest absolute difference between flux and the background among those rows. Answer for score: 0.05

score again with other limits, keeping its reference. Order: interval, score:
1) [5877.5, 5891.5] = 0.17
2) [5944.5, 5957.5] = 0.06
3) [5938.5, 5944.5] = 0.27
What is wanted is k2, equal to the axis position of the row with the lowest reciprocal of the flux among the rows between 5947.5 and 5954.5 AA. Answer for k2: 5950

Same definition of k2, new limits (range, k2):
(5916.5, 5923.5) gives 5917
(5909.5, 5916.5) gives 5916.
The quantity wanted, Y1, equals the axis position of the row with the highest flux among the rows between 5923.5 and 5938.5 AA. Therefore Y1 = 5937 AA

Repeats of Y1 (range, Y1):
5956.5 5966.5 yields 5965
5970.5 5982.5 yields 5982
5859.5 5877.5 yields 5876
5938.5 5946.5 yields 5940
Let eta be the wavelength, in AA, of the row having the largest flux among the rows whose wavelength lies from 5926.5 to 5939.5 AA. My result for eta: 5937 AA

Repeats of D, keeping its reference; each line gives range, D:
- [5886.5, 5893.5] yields 0.94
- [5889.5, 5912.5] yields 0.94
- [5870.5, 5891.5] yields 1.03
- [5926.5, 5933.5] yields 0.98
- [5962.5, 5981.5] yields 1.00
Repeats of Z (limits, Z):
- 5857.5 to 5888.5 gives 817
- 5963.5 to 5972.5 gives 810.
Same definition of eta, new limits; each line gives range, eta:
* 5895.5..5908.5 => 5905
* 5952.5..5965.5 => 5965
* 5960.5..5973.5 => 5965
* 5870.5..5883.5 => 5876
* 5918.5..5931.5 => 5931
